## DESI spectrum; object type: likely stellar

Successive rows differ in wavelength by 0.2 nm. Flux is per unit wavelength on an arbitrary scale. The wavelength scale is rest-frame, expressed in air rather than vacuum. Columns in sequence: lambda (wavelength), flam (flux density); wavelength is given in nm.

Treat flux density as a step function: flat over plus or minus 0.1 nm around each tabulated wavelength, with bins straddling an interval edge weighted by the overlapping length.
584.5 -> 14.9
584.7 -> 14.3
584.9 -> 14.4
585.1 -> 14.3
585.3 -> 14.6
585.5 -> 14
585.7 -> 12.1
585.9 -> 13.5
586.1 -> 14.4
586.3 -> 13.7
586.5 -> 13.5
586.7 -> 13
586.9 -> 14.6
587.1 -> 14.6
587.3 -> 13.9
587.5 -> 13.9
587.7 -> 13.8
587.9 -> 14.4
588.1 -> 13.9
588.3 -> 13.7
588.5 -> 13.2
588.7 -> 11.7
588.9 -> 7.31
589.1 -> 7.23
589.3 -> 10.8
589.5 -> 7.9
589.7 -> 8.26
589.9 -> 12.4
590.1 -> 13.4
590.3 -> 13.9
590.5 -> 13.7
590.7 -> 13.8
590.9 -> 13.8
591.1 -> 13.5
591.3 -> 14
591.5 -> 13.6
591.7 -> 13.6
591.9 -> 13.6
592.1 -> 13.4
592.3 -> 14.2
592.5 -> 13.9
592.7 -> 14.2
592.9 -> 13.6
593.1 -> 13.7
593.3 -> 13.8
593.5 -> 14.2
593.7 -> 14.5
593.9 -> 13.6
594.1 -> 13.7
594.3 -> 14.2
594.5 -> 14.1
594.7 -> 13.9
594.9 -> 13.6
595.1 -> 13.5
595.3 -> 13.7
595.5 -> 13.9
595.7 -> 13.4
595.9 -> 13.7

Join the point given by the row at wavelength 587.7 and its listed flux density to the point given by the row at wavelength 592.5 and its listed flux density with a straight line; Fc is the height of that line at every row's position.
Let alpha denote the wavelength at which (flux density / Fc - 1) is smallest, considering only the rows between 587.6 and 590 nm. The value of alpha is 589.1 nm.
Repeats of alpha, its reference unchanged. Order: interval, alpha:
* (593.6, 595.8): 595.7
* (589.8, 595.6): 589.9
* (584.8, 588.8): 588.7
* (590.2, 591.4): 591.1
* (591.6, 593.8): 592.1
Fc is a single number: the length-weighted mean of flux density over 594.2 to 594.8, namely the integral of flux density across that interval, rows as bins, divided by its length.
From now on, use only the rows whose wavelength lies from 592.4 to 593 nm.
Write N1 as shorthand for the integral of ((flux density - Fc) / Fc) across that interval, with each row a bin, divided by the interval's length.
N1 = -0.01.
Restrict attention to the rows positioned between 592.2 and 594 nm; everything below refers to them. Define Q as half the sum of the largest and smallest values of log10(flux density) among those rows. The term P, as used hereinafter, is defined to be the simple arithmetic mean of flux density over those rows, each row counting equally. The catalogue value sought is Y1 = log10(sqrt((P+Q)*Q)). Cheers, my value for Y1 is 0.620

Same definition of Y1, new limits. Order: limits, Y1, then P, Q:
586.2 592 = 0.571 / 12.7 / 1.012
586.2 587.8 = 0.617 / 13.9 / 1.139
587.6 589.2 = 0.557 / 11.9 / 1.009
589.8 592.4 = 0.609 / 13.6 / 1.123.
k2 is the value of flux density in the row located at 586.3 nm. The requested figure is 13.7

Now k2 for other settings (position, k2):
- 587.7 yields 13.8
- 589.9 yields 12.4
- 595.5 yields 13.9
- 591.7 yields 13.6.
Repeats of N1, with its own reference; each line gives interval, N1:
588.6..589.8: -0.37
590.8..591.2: -0.03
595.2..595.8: -0.03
